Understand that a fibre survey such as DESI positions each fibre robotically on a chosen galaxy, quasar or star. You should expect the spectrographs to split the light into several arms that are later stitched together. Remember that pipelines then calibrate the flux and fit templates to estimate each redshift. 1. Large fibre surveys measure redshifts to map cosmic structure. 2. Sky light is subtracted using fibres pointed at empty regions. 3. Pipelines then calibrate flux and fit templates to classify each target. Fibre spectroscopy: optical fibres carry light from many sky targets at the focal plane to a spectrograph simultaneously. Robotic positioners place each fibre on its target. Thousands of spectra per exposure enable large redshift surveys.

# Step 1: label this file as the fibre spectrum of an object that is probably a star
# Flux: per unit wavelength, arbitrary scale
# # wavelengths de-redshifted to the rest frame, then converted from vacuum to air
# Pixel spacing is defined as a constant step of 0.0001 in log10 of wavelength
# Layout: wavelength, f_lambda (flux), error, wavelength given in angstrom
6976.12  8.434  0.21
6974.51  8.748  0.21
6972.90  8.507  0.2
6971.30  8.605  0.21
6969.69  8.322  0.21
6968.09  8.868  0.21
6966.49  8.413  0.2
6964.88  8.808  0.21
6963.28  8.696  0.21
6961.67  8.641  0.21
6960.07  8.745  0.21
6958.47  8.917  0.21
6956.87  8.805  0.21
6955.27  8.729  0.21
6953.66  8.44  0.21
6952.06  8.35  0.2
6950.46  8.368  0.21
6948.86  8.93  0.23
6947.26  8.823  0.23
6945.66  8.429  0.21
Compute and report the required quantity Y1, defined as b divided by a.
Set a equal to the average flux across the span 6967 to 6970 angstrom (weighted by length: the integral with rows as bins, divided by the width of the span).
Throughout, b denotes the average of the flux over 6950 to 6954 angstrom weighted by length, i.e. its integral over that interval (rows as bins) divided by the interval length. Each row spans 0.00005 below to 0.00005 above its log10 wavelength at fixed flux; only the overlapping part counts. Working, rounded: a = 8.65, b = 8.38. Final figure 0.97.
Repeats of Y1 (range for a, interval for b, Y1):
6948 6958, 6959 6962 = 1.01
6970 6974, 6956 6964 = 1.03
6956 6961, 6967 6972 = 0.97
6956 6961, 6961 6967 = 0.98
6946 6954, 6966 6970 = 1.00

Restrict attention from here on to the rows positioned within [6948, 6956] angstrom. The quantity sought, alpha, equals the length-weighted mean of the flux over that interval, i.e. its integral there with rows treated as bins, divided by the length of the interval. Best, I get 8.56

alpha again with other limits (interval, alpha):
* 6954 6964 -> 8.74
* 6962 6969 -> 8.69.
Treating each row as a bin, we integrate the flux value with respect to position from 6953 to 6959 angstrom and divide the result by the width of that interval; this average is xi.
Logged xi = 8.71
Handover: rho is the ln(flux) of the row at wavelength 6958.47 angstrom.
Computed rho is 2.19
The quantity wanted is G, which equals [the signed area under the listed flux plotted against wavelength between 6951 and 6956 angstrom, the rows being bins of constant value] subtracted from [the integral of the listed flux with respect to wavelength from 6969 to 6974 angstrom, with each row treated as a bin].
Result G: 0.0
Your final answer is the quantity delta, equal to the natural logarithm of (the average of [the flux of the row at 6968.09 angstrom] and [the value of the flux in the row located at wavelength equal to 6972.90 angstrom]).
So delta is 2.162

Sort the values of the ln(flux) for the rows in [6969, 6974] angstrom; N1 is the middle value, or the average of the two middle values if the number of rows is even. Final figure 2.141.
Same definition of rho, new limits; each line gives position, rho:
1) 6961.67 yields 2.16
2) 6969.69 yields 2.12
